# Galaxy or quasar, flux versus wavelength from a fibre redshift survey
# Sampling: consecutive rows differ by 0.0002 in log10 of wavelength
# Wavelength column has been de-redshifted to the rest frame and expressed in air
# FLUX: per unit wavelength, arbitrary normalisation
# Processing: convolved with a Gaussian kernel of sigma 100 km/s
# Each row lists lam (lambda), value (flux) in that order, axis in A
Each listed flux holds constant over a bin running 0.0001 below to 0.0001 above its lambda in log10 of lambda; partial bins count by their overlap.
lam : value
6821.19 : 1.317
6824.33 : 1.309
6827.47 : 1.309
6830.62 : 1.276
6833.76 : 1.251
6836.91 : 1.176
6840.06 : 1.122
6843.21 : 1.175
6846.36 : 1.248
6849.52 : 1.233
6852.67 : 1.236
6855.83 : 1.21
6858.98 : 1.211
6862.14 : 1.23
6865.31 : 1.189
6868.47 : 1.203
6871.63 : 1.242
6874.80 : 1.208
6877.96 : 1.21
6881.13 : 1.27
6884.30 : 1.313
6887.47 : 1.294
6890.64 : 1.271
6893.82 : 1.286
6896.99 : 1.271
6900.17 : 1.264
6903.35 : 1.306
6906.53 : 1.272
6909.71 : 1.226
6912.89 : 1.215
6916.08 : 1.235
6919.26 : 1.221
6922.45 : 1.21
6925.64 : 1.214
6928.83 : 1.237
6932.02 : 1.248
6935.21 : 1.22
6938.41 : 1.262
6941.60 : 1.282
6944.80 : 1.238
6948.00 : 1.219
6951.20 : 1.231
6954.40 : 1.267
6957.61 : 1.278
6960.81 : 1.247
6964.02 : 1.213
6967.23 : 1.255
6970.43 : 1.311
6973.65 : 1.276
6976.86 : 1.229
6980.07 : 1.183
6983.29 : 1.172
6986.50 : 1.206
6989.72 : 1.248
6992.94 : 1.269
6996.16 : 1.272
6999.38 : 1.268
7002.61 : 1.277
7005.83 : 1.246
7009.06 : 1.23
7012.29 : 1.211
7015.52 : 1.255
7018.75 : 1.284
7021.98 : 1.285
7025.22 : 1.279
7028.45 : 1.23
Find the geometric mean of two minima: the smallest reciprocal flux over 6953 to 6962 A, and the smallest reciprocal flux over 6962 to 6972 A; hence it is 0.773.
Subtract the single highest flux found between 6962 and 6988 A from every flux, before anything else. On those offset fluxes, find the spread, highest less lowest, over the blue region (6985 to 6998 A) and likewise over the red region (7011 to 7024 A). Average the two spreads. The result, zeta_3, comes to 0.070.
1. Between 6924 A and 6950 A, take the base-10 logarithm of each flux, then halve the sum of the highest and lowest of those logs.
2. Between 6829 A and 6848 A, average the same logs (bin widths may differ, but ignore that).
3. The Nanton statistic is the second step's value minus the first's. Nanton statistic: -0.014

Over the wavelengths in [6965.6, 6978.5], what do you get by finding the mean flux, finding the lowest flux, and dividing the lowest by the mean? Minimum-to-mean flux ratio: 0.969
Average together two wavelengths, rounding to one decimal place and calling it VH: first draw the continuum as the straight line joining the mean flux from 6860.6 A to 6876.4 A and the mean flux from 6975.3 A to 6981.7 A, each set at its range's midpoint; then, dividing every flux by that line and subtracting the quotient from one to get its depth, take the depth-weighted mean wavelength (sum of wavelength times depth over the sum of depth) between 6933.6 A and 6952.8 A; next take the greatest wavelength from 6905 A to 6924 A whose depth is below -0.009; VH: 6929.2 A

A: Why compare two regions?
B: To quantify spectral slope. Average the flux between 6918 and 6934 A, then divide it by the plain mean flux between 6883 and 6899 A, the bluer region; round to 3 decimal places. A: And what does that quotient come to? 0.953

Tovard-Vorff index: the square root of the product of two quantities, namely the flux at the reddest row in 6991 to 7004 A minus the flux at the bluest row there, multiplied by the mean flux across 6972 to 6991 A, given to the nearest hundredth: 0.10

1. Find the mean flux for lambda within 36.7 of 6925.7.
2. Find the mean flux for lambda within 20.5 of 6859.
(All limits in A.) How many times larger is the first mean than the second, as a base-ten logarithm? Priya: 0.014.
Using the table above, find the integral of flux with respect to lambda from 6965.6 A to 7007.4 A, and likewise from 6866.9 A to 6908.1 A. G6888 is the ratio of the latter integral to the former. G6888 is 0.998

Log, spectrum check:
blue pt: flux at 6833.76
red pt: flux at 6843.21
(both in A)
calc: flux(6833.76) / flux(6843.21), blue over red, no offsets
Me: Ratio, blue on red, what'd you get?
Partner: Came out 1.06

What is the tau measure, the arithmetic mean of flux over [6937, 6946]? 1.26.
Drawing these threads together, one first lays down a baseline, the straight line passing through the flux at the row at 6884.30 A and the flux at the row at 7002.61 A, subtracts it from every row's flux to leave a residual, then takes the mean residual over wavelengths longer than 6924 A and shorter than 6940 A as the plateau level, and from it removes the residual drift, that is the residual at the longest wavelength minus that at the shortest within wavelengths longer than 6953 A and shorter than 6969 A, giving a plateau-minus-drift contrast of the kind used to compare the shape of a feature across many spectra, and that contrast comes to -0.054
